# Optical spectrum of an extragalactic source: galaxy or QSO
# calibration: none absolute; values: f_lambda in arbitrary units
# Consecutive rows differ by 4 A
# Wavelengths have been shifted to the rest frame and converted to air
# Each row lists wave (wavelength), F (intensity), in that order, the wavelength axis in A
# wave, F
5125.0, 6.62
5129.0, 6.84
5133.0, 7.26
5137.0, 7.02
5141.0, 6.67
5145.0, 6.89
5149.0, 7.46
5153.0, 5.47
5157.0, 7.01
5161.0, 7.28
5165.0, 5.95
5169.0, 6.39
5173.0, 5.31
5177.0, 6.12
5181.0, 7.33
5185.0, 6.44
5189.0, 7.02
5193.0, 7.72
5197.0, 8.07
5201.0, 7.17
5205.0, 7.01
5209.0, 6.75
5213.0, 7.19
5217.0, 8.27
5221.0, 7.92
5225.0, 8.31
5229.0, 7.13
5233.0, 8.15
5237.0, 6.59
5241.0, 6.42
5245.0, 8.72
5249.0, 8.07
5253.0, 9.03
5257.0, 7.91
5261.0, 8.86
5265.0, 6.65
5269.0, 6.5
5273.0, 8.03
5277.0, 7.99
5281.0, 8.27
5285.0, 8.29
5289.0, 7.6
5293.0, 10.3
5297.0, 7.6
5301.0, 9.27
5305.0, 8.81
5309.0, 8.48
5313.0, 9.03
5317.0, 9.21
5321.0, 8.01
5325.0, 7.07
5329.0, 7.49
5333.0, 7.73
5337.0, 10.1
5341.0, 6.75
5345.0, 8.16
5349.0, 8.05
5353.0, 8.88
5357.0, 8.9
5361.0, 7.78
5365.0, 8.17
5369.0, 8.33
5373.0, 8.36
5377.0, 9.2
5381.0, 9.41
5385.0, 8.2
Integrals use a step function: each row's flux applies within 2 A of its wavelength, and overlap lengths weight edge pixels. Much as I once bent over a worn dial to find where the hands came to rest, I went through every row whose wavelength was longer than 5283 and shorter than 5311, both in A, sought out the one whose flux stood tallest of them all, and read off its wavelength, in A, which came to 5293.0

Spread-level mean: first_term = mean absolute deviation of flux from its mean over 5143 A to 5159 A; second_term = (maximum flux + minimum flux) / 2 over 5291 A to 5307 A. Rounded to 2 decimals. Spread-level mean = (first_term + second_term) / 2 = 4.78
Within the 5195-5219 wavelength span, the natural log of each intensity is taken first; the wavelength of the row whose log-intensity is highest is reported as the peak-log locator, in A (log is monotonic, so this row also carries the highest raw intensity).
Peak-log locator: 5217.0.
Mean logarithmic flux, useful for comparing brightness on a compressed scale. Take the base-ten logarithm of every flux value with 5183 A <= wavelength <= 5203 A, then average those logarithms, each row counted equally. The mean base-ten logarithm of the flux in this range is 0.861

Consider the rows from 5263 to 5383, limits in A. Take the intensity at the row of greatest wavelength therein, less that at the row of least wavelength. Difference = 2.8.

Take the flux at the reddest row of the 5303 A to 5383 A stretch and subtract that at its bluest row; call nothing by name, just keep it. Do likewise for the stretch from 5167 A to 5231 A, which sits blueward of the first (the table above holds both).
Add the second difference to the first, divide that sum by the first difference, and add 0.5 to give 2.7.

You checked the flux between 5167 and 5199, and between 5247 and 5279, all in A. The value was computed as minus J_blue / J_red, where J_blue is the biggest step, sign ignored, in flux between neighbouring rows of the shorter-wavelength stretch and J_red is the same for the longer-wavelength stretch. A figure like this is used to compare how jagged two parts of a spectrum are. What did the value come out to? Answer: -0.55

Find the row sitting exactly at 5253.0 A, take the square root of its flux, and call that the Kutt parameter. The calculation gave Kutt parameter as 3.00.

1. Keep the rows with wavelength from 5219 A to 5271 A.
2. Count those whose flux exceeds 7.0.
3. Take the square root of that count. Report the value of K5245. 3.00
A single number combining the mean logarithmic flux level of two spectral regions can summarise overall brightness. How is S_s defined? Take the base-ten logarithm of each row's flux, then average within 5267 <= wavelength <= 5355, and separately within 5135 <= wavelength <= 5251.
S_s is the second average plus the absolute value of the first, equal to 1.76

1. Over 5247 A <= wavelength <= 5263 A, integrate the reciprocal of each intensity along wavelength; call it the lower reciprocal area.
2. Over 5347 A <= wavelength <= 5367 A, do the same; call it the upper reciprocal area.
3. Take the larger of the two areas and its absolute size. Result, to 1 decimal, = 2.4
